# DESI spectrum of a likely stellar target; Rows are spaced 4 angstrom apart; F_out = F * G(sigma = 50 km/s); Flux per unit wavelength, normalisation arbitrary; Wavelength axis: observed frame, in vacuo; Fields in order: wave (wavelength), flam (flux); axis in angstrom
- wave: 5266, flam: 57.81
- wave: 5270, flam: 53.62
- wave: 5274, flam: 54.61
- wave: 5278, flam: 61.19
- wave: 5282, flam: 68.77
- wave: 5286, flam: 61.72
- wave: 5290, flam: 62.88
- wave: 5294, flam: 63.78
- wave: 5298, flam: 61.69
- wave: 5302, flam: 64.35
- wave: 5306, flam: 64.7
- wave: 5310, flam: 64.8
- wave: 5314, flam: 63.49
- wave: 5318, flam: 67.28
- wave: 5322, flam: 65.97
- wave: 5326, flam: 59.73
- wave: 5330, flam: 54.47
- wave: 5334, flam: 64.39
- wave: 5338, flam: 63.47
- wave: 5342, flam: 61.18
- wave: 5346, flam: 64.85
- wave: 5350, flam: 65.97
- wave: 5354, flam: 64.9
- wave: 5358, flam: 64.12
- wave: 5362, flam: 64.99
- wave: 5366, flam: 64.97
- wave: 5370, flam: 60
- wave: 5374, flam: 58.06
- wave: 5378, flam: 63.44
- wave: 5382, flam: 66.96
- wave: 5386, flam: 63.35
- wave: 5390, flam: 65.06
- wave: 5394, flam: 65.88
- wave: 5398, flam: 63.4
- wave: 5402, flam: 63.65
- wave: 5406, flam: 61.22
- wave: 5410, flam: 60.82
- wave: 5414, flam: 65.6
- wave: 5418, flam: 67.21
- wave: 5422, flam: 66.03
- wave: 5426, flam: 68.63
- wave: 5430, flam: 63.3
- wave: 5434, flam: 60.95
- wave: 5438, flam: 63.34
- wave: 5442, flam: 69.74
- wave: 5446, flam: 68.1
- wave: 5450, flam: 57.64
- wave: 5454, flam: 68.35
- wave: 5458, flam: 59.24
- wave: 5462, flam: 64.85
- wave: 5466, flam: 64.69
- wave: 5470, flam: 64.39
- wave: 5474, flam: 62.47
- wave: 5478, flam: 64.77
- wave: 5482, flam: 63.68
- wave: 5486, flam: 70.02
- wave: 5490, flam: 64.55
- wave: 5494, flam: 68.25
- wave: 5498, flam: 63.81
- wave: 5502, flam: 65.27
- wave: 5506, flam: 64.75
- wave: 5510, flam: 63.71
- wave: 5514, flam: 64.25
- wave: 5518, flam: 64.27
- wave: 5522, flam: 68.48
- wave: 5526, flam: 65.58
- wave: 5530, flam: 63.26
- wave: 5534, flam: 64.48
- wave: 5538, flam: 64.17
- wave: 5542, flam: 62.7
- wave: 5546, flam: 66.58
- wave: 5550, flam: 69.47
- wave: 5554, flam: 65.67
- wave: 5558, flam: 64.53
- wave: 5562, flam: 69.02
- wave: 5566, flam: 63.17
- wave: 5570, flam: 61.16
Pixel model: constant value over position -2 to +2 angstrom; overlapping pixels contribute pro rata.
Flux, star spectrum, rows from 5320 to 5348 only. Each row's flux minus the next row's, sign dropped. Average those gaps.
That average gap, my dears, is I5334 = 4.7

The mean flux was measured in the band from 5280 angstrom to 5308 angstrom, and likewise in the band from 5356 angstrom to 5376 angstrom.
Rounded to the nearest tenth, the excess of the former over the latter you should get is 1.6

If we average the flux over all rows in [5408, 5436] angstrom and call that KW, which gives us 64.6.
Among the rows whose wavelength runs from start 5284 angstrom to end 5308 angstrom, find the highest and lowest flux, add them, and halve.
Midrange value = 63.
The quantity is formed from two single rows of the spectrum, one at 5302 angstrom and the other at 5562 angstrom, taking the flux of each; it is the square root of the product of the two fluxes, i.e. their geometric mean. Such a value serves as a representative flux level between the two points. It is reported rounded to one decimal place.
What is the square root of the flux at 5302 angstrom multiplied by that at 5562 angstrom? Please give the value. 66.6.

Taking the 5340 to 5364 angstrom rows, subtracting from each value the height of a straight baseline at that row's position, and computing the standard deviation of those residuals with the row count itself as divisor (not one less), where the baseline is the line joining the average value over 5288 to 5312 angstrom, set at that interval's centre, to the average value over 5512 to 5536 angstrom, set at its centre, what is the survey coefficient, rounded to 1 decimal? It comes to 1.5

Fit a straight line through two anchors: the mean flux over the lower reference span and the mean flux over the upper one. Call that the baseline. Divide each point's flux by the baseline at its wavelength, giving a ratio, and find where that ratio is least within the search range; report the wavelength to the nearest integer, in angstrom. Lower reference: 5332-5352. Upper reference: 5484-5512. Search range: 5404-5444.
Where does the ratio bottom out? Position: 5434 angstrom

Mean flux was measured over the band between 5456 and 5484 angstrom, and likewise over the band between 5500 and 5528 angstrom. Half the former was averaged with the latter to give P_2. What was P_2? 48.5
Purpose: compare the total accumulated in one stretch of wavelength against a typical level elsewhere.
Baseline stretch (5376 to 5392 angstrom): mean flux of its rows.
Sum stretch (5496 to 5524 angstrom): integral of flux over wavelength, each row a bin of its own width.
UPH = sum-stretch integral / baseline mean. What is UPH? 28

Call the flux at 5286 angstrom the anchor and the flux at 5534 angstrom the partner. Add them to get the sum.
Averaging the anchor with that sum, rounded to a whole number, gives 94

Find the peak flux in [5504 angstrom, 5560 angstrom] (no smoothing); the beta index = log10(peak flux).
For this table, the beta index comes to 1.84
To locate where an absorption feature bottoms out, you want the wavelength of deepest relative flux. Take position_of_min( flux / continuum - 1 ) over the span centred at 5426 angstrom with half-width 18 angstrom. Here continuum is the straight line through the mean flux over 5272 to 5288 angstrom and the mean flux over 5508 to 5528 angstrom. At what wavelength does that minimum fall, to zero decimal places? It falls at 5434 angstrom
